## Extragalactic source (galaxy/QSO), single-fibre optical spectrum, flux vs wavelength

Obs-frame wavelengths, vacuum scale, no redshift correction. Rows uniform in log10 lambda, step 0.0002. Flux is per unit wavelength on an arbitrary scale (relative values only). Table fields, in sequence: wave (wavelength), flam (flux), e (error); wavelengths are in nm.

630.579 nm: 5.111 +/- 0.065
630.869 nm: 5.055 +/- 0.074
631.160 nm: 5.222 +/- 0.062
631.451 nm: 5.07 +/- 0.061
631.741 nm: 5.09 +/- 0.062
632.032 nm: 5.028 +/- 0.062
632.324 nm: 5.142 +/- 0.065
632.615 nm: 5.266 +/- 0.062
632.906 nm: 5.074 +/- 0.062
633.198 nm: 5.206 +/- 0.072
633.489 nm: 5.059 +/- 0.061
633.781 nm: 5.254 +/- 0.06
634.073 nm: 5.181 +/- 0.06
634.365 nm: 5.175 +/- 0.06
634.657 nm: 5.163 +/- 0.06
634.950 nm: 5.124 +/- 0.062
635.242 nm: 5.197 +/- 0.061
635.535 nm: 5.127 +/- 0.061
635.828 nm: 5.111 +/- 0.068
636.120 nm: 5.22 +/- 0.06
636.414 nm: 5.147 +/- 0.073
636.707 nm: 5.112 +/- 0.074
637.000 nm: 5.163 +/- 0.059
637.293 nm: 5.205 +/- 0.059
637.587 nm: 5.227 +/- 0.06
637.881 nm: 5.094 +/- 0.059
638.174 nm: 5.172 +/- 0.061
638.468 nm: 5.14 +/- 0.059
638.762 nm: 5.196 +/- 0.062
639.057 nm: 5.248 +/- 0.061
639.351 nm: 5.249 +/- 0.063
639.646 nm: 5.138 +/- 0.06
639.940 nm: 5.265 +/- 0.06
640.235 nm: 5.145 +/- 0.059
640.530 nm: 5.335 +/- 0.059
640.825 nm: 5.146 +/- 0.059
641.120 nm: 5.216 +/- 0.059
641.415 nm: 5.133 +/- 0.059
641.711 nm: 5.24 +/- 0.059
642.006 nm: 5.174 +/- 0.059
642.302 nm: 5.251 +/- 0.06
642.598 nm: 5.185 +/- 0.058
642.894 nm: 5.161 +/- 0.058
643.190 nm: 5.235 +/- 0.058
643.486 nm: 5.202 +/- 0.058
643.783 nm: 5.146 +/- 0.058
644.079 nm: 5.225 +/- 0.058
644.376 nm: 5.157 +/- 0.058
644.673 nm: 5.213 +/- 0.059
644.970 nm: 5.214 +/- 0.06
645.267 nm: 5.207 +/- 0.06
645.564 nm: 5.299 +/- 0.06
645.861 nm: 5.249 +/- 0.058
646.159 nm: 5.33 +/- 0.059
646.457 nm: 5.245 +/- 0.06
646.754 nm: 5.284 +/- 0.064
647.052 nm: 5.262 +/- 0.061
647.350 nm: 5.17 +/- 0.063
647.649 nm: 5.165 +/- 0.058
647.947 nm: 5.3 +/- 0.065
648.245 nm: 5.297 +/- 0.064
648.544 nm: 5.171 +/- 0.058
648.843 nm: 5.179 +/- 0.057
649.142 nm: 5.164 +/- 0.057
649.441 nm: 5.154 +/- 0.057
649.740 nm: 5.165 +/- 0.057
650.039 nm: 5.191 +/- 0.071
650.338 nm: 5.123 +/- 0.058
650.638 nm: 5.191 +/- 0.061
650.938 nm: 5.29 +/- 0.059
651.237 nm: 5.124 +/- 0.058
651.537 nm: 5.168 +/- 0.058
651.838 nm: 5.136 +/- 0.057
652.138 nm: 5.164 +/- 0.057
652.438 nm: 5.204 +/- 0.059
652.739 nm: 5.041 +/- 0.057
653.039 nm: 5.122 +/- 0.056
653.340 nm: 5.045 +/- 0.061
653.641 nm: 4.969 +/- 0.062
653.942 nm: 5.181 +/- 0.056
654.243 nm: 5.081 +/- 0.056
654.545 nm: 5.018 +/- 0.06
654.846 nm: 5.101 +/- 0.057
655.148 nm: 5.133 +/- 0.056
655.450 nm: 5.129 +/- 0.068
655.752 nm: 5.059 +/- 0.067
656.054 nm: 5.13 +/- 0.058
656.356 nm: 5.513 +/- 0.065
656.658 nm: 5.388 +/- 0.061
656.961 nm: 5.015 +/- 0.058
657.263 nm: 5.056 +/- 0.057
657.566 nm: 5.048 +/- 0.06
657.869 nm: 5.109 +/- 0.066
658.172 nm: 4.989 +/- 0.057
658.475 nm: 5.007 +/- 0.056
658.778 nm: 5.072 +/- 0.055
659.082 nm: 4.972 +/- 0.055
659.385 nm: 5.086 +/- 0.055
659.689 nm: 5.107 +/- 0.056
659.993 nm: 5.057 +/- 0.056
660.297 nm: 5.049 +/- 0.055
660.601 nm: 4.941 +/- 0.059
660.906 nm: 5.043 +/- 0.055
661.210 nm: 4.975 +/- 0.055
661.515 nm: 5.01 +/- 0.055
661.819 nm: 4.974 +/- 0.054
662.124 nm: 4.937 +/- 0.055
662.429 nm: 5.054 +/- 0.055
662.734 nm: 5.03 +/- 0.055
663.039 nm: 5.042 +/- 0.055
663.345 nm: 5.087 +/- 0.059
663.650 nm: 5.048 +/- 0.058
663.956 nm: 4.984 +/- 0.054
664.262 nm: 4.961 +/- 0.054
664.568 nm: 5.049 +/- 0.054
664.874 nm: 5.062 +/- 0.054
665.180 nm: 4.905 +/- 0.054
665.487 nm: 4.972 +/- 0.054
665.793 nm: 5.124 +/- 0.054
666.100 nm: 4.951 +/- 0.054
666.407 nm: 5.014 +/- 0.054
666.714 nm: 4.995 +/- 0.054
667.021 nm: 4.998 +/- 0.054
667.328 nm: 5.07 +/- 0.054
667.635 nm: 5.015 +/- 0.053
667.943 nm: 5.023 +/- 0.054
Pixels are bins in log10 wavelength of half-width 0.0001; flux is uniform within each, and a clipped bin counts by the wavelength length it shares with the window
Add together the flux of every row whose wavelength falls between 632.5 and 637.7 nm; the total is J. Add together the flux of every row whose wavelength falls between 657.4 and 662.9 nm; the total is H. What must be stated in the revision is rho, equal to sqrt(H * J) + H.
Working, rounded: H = 90.5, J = 93.0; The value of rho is 182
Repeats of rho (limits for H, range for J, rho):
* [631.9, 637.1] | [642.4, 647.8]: 186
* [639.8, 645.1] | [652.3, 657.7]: 187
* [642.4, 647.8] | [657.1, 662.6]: 186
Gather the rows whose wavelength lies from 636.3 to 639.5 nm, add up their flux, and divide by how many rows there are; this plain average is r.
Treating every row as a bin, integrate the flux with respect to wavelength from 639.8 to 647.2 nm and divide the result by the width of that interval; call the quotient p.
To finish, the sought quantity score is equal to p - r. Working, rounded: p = 5.22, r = 5.18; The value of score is 0.04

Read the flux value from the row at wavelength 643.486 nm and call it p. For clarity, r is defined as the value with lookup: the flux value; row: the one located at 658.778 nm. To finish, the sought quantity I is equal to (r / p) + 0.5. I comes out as 1.48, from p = 5.202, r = 5.072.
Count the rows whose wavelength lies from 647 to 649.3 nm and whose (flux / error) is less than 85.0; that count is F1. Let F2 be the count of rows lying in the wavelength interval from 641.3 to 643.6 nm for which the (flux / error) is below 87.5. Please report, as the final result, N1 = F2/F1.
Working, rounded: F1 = 3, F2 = 1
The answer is 0.33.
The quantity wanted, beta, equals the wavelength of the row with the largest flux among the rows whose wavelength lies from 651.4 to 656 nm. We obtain 652.438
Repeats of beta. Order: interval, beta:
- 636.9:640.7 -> 640.530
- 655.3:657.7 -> 656.356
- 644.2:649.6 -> 646.159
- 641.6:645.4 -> 642.302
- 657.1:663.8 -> 657.869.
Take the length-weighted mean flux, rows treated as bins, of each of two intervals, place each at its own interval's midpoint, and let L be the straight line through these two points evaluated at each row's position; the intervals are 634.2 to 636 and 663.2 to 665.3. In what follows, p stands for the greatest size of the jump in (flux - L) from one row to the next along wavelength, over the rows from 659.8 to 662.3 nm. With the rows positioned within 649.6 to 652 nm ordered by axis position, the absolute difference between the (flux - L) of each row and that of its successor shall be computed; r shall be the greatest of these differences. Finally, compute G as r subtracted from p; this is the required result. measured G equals -0.06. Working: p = 0.11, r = 0.165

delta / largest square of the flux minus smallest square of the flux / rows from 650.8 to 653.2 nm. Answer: 2.57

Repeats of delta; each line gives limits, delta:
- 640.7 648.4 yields 2.06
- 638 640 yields 1.32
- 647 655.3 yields 3.40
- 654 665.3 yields 6.33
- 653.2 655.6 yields 2.15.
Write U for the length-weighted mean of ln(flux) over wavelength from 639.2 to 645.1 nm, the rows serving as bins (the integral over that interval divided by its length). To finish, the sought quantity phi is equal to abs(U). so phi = 1.65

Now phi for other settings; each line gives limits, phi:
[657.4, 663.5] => 1.62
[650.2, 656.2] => 1.63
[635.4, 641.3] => 1.65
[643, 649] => 1.65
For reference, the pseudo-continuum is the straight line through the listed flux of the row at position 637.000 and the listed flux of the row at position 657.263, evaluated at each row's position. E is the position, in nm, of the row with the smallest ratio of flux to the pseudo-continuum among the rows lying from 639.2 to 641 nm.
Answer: 639.646 nm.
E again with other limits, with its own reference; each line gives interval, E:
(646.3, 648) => 647.649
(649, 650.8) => 650.338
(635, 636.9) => 635.828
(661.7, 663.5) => 662.124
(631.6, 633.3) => 632.032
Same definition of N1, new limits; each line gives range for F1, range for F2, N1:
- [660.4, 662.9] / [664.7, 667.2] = 0.00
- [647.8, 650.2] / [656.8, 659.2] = 1.00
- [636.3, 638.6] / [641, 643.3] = 0.33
